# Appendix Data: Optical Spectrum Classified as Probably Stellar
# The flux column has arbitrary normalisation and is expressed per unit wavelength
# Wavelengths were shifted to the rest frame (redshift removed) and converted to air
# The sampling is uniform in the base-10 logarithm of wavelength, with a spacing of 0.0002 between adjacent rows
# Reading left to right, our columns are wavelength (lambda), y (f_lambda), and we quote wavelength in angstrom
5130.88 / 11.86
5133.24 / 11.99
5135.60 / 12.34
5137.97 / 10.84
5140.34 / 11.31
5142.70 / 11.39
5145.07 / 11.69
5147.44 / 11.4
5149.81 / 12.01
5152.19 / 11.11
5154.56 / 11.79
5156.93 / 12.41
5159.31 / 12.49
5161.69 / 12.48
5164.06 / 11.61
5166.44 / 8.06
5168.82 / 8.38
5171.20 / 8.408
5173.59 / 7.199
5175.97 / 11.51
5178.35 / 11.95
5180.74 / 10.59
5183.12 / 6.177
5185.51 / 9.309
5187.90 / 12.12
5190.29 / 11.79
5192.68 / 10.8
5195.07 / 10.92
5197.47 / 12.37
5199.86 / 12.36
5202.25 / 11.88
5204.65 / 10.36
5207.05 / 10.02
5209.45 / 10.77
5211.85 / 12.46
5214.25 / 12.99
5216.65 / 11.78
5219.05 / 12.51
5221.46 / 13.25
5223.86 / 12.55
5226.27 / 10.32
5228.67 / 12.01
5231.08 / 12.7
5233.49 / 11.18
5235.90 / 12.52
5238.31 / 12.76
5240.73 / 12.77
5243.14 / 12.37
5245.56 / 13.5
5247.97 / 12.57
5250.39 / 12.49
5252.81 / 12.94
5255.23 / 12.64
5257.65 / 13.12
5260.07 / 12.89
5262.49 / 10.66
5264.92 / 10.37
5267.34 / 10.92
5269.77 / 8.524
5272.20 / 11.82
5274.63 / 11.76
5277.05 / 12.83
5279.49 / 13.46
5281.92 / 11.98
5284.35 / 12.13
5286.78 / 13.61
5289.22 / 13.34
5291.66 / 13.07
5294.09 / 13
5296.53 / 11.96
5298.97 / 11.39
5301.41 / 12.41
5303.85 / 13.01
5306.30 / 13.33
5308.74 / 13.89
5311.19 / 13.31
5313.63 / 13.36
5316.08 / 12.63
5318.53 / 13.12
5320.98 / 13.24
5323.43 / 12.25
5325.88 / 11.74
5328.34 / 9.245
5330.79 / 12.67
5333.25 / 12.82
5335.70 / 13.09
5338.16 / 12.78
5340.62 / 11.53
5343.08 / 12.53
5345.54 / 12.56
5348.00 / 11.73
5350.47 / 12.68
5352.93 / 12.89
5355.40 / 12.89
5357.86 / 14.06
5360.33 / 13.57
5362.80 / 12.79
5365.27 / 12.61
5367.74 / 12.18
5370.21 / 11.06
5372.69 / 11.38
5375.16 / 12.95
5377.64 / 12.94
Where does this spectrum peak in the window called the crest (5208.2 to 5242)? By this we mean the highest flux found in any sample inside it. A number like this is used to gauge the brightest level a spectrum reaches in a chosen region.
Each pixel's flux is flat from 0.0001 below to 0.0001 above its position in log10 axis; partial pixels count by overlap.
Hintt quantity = 13.25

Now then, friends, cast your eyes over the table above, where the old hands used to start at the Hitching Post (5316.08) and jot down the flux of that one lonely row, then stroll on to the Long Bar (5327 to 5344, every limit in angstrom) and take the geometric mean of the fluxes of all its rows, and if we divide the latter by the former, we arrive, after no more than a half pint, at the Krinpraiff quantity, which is 0.95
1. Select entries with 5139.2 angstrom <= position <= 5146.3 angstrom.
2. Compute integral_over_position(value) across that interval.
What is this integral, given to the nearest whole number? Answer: 81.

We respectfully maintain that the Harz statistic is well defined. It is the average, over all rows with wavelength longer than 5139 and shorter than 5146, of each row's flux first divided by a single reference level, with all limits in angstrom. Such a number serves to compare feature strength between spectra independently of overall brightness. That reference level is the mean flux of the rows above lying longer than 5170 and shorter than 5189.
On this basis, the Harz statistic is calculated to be 1.19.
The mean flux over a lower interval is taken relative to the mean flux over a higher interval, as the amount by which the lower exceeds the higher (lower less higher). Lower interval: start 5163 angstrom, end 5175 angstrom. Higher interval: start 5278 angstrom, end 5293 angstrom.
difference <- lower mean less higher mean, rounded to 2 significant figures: -4.2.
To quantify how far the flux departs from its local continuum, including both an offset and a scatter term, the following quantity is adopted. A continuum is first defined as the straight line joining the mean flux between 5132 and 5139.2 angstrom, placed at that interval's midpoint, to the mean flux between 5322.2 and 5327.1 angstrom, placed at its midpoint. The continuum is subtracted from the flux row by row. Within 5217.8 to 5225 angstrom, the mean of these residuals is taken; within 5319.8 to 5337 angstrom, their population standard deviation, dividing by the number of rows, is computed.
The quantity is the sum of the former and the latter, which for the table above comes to 2.2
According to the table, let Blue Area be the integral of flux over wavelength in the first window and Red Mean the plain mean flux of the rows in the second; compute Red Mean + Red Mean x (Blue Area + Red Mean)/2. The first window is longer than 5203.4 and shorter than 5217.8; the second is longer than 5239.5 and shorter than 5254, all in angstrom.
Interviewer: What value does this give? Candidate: 1142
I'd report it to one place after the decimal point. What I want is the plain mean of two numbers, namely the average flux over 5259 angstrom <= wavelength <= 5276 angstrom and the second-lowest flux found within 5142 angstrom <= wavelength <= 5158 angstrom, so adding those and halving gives 11.2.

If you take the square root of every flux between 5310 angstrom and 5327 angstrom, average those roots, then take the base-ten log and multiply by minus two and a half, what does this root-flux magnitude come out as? -1.38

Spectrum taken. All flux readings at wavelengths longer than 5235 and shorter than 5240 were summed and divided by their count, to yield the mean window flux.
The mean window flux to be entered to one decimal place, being 12.6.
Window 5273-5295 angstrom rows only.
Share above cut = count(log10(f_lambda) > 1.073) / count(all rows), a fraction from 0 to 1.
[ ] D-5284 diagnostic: 0.9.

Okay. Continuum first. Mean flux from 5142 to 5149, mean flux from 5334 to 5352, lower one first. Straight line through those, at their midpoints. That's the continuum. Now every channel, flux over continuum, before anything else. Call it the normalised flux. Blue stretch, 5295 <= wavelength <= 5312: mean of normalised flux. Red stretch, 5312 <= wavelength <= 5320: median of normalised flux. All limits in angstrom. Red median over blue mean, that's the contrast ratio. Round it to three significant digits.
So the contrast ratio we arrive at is 1.02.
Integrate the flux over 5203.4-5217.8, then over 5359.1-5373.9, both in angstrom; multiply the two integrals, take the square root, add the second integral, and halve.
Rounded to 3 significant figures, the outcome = 177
